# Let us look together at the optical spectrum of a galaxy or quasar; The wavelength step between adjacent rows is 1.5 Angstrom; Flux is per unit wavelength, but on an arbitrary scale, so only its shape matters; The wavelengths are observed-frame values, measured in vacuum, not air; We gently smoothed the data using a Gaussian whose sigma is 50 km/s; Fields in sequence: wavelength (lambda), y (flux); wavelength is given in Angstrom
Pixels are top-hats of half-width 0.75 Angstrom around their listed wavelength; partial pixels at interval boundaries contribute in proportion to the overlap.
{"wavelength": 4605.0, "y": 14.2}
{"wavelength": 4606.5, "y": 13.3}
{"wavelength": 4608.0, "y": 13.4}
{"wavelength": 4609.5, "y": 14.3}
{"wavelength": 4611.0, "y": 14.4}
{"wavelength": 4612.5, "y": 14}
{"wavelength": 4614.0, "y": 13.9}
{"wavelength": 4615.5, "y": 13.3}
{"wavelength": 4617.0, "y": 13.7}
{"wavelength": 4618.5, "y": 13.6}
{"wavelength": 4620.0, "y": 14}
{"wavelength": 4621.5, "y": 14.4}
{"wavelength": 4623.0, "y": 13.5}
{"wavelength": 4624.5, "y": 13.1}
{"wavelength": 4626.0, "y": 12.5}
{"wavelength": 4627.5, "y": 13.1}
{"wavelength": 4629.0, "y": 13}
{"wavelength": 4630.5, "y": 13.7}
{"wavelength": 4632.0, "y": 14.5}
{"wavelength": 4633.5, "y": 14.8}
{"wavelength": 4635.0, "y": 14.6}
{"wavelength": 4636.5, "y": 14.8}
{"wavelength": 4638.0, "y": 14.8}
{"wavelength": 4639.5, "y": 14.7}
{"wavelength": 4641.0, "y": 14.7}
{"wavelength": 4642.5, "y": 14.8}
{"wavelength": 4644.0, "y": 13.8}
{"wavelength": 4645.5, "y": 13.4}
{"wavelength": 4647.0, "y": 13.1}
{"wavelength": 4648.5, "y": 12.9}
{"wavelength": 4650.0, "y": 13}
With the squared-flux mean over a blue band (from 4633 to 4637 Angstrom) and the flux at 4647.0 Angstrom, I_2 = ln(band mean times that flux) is 7.95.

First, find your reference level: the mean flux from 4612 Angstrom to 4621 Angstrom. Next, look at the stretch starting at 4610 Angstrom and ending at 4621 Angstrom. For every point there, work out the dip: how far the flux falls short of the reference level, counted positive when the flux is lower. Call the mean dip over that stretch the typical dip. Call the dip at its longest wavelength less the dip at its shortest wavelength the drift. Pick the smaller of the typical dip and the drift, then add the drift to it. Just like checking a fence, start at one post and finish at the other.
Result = 0.3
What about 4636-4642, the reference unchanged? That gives -0.9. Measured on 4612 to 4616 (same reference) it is 0.7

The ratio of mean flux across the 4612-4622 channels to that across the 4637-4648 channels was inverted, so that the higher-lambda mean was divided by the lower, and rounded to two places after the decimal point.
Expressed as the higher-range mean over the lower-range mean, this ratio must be 1.02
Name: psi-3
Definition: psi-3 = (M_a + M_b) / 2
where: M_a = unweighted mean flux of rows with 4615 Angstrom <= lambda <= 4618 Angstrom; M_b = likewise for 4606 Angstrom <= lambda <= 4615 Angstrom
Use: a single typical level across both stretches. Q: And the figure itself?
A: 13.7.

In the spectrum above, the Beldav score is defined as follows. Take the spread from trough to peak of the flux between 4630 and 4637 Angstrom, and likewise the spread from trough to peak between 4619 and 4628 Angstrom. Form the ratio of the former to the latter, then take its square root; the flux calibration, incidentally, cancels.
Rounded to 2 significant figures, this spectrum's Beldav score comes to 0.76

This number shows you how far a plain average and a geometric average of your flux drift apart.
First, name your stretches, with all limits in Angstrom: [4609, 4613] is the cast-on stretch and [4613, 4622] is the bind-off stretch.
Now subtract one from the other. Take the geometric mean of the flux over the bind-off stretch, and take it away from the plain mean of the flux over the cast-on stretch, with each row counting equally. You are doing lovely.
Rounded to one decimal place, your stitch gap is 0.4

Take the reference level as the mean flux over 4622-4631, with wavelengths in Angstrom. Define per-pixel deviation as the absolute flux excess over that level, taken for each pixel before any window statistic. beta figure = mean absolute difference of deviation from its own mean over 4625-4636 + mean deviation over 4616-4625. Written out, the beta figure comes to 1.1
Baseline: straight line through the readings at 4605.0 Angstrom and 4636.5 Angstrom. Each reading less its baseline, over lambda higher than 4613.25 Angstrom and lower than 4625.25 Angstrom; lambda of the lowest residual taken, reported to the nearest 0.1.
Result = 4624.5 Angstrom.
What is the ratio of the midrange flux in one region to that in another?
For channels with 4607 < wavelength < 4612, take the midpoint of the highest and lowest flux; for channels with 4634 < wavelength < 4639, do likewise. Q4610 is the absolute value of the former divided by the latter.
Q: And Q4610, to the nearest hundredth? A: 0.95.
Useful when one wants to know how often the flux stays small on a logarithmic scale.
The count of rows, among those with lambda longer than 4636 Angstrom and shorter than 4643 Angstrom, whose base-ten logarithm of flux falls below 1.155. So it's 0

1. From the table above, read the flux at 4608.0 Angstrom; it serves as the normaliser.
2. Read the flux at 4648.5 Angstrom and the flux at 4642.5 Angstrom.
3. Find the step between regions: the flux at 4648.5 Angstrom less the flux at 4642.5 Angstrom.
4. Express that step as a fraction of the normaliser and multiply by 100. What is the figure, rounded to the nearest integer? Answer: -14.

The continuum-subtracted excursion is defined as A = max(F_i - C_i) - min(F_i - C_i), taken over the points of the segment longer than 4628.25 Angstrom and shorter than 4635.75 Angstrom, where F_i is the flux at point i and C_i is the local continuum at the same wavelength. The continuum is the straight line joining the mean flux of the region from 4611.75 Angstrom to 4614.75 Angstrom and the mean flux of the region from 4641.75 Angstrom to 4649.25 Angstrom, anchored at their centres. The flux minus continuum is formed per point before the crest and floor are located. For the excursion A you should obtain 1.8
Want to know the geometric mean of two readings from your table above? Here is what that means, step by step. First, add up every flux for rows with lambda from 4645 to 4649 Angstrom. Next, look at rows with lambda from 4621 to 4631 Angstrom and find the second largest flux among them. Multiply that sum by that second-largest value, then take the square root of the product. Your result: 23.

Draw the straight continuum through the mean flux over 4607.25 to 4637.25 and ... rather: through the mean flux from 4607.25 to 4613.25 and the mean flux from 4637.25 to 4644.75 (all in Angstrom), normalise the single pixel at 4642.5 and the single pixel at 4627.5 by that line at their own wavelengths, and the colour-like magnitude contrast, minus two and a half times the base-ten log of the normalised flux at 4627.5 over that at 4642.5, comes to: 0.11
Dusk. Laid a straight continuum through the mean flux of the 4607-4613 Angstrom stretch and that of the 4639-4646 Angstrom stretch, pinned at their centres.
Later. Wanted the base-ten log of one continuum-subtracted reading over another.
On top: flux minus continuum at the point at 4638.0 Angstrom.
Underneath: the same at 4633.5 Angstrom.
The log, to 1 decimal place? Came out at 0.0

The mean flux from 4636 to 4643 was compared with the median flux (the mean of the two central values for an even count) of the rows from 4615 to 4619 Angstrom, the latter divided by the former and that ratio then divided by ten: 0.092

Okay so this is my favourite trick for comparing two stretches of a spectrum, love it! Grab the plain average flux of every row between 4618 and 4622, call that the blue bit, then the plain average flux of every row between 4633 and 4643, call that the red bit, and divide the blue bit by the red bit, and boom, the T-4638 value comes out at 0.950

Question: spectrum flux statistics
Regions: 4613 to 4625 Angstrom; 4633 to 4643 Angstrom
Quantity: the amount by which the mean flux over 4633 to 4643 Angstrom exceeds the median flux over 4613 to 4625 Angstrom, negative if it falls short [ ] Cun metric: 1.1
